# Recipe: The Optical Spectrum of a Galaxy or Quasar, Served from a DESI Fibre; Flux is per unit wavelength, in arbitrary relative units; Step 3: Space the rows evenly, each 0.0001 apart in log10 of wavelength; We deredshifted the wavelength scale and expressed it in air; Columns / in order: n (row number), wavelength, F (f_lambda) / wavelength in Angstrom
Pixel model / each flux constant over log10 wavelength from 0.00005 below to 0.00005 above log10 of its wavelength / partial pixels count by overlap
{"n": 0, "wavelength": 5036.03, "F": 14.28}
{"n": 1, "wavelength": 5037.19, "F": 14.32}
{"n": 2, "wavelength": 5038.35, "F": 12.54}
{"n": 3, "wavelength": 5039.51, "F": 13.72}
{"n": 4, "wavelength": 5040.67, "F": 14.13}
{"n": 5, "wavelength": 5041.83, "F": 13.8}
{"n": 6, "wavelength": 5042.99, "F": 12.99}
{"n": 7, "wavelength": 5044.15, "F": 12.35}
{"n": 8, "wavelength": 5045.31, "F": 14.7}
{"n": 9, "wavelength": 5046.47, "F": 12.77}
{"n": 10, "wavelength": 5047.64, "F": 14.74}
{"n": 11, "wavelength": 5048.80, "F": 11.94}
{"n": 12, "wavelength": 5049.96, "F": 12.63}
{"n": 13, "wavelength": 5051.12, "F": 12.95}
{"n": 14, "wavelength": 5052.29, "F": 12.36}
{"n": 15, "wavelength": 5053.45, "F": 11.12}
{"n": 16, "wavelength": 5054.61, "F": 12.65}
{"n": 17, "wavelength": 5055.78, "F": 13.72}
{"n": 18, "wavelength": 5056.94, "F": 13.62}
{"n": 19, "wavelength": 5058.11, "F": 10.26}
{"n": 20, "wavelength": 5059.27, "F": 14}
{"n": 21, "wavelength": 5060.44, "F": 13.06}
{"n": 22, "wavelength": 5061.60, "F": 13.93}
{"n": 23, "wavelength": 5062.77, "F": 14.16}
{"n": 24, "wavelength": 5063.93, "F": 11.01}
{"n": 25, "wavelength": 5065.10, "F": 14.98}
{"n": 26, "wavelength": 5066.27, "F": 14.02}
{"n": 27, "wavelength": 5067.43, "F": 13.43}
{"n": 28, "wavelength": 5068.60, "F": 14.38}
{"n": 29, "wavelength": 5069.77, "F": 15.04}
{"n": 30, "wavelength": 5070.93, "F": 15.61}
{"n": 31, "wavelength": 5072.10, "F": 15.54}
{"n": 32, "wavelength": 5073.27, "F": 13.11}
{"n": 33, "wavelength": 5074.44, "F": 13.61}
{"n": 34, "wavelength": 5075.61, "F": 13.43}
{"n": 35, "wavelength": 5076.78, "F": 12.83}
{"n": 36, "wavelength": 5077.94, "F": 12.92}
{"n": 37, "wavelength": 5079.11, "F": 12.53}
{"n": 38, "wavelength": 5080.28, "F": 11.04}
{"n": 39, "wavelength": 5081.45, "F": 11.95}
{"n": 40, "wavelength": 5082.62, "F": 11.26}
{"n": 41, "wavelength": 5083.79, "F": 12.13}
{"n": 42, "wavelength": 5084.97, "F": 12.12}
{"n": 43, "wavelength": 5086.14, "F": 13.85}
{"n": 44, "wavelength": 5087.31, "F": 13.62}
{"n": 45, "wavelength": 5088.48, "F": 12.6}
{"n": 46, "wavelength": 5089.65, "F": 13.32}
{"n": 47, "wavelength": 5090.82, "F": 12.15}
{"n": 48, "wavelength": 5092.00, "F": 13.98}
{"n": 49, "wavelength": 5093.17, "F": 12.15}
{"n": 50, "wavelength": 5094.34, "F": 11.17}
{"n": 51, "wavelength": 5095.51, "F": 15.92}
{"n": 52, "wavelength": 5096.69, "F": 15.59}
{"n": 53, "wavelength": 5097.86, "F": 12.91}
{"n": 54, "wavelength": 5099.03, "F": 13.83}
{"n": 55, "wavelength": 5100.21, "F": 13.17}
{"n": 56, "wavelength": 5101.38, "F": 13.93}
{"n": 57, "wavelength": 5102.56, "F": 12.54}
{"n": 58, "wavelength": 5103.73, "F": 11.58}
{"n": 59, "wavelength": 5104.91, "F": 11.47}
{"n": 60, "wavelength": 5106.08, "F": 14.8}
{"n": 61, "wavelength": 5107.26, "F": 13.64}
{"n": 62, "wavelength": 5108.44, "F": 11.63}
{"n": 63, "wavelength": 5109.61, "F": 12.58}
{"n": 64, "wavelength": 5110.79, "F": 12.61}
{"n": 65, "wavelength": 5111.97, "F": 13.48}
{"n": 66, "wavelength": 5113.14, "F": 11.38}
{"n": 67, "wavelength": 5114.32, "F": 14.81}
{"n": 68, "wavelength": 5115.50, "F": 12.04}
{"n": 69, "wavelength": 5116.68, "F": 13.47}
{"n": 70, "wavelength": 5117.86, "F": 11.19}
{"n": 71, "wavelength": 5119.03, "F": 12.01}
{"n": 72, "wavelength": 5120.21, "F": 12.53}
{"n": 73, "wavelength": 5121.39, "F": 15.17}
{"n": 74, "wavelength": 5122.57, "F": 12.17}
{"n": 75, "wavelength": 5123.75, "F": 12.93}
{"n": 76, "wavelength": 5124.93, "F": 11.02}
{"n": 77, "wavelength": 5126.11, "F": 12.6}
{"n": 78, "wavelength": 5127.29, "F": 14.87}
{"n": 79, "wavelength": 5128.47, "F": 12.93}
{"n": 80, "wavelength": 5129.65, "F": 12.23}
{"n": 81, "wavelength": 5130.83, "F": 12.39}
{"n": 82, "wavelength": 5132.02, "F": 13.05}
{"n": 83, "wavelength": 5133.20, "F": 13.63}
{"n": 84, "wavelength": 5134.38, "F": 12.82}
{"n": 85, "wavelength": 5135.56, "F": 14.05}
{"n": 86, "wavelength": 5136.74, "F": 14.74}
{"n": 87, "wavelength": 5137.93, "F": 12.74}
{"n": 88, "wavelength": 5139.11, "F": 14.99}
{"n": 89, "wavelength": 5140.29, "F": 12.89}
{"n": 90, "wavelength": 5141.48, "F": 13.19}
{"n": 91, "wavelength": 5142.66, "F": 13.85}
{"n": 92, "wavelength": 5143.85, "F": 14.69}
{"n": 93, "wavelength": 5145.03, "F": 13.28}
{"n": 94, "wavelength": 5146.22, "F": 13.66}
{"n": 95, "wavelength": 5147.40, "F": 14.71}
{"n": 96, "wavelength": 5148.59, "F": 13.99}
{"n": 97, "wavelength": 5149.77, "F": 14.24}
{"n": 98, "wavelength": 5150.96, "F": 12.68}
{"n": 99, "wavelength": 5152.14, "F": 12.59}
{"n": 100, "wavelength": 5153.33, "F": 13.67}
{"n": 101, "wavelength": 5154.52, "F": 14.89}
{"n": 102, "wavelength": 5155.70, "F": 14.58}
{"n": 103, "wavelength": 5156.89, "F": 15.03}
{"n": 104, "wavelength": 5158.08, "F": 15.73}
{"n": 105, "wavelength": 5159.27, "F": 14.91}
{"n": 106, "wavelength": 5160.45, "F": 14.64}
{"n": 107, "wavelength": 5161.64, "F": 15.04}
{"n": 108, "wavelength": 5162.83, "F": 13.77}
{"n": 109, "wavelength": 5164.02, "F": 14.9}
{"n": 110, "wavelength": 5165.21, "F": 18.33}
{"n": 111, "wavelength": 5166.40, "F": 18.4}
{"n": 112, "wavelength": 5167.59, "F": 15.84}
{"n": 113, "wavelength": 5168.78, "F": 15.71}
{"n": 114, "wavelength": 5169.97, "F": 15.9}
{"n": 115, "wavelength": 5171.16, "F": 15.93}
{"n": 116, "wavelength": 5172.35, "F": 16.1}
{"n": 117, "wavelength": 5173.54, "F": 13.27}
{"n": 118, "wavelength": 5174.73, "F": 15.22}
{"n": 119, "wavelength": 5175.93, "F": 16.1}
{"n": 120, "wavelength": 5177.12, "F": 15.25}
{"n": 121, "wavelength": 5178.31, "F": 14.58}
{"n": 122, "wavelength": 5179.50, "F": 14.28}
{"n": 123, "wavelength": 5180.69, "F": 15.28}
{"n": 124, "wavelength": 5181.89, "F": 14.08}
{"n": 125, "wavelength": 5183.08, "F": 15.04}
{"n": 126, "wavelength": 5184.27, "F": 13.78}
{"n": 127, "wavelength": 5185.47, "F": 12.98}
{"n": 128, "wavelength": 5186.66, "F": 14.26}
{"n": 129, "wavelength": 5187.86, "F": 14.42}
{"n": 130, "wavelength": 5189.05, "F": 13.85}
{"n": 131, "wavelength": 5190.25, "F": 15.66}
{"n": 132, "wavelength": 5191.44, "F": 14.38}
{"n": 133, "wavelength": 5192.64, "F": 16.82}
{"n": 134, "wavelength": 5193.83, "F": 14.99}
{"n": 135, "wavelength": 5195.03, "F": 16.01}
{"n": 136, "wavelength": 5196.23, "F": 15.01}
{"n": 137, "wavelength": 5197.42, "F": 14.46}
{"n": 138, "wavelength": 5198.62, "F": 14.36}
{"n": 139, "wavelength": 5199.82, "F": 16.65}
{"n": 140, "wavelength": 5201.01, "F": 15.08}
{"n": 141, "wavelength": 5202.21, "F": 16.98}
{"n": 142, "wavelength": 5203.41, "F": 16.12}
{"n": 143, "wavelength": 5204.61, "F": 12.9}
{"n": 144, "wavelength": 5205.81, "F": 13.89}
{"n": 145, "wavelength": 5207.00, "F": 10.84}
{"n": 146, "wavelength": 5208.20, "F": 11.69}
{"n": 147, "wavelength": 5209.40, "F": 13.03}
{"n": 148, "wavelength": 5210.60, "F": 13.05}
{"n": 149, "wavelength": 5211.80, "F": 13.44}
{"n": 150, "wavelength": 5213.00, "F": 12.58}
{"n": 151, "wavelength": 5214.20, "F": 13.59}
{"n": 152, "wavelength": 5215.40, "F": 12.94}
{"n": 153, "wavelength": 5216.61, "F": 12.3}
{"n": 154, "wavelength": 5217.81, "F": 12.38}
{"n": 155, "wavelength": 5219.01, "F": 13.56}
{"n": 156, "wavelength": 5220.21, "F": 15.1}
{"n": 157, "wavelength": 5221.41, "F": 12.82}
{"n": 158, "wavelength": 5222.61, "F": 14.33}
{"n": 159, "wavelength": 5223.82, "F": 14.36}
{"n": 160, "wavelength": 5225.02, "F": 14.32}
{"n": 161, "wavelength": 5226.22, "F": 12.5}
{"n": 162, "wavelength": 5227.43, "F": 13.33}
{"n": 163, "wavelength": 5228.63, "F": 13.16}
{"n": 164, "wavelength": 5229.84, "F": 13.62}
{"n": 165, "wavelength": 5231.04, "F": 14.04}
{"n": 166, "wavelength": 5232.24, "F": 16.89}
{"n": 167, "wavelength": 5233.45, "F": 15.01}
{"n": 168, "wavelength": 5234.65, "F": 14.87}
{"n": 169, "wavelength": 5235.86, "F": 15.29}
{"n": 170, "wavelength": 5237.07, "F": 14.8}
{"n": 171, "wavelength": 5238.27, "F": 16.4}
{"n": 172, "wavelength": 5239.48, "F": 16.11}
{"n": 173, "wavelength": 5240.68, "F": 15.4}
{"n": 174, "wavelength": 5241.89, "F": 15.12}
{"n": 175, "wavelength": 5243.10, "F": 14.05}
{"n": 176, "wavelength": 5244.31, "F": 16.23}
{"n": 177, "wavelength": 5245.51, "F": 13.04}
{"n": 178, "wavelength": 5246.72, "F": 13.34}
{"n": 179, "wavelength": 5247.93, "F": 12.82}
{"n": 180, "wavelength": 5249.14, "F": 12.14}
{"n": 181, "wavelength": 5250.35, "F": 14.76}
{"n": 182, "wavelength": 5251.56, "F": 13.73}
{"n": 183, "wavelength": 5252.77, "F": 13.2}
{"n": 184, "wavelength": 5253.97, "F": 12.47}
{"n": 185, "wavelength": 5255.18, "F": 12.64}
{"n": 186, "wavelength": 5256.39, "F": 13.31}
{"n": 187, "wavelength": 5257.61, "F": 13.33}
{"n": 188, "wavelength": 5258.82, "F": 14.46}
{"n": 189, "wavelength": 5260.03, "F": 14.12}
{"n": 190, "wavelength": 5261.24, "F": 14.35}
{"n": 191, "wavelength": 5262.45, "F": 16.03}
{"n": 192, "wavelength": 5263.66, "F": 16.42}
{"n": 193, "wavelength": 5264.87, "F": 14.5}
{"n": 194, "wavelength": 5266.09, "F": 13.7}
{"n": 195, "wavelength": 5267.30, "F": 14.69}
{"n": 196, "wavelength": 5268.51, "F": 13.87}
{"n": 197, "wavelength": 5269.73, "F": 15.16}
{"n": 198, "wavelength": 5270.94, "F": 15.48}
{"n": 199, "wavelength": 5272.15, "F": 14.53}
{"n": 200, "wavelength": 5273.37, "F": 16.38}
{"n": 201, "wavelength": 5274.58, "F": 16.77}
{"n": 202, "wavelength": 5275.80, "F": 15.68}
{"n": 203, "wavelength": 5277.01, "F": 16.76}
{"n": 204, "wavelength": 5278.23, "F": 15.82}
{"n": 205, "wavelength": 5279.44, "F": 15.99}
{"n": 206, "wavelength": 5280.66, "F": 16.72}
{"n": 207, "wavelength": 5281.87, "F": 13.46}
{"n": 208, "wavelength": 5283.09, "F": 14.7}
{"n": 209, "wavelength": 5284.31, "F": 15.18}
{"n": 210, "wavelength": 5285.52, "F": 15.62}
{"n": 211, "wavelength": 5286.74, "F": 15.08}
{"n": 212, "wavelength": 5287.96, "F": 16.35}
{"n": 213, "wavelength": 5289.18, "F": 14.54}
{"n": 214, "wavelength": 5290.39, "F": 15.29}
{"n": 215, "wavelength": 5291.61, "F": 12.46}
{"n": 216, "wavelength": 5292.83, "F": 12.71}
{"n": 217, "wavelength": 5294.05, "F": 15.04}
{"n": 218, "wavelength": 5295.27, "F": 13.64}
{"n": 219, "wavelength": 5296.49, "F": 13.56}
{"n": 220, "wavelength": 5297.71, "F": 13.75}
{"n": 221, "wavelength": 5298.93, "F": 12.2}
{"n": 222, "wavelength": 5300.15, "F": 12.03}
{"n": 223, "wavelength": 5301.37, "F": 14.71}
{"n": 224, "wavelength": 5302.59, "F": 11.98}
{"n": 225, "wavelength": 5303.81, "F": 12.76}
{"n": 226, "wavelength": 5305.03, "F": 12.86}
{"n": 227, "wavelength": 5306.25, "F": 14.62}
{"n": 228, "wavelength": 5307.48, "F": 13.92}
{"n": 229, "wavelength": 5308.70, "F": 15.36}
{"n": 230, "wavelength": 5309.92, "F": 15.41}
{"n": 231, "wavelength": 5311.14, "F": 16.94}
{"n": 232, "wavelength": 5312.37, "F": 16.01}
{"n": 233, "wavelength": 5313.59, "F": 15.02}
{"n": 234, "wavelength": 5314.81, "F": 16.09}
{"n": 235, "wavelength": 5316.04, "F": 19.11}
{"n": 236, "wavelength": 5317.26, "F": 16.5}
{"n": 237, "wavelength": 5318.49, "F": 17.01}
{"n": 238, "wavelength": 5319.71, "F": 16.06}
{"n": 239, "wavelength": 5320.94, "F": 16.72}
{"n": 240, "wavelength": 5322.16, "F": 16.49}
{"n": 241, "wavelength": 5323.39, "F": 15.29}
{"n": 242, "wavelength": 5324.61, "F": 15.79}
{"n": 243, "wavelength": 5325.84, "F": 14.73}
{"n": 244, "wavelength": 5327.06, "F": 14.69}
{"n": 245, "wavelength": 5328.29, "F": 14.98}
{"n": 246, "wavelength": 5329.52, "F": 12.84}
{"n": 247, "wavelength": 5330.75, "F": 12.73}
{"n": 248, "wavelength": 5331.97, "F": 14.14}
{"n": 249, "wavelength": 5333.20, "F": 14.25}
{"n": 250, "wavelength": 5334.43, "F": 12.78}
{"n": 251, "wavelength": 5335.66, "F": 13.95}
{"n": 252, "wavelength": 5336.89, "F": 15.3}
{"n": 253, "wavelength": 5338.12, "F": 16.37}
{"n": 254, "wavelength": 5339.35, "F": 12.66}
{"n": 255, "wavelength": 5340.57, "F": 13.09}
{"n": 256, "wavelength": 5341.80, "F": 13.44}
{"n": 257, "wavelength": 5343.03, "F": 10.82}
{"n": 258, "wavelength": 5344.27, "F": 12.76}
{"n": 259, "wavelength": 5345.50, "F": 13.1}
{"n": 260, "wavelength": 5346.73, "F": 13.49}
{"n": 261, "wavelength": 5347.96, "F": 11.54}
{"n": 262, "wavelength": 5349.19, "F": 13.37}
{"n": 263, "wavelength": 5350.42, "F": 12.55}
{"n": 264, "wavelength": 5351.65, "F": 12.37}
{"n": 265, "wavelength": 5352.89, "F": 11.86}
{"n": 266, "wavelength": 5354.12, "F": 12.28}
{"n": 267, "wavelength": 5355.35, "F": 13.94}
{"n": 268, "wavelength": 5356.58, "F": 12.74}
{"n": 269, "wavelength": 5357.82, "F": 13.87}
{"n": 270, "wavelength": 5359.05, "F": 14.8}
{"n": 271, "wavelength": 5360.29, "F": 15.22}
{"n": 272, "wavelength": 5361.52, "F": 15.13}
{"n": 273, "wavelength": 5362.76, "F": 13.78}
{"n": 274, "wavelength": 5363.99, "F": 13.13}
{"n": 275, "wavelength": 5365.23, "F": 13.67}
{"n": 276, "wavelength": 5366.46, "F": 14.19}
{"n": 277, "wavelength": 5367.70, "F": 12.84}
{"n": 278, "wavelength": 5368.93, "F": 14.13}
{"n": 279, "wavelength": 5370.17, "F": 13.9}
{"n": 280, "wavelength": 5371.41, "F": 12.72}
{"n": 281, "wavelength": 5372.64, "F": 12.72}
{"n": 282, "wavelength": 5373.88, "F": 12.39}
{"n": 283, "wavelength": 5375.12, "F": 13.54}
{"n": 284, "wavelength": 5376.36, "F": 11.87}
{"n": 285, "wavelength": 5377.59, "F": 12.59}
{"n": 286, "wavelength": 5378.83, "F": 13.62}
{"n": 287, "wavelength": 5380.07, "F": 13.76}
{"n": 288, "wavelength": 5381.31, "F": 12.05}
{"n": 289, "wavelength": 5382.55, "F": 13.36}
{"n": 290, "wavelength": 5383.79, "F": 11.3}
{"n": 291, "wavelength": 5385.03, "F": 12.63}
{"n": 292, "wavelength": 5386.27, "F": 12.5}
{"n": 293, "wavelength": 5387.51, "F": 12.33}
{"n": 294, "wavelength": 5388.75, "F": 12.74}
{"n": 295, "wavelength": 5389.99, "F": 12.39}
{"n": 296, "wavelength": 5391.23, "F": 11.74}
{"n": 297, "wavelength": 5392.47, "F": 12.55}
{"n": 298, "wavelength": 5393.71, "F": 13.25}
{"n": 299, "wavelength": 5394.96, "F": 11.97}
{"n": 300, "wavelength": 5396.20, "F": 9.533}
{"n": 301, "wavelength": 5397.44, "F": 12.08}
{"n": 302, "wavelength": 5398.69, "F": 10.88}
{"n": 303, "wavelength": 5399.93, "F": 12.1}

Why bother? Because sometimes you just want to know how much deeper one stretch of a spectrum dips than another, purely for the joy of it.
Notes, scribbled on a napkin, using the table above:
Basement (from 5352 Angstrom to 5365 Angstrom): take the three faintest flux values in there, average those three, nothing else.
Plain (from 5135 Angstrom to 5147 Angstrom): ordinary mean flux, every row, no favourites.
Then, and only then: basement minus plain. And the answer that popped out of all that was -1.5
